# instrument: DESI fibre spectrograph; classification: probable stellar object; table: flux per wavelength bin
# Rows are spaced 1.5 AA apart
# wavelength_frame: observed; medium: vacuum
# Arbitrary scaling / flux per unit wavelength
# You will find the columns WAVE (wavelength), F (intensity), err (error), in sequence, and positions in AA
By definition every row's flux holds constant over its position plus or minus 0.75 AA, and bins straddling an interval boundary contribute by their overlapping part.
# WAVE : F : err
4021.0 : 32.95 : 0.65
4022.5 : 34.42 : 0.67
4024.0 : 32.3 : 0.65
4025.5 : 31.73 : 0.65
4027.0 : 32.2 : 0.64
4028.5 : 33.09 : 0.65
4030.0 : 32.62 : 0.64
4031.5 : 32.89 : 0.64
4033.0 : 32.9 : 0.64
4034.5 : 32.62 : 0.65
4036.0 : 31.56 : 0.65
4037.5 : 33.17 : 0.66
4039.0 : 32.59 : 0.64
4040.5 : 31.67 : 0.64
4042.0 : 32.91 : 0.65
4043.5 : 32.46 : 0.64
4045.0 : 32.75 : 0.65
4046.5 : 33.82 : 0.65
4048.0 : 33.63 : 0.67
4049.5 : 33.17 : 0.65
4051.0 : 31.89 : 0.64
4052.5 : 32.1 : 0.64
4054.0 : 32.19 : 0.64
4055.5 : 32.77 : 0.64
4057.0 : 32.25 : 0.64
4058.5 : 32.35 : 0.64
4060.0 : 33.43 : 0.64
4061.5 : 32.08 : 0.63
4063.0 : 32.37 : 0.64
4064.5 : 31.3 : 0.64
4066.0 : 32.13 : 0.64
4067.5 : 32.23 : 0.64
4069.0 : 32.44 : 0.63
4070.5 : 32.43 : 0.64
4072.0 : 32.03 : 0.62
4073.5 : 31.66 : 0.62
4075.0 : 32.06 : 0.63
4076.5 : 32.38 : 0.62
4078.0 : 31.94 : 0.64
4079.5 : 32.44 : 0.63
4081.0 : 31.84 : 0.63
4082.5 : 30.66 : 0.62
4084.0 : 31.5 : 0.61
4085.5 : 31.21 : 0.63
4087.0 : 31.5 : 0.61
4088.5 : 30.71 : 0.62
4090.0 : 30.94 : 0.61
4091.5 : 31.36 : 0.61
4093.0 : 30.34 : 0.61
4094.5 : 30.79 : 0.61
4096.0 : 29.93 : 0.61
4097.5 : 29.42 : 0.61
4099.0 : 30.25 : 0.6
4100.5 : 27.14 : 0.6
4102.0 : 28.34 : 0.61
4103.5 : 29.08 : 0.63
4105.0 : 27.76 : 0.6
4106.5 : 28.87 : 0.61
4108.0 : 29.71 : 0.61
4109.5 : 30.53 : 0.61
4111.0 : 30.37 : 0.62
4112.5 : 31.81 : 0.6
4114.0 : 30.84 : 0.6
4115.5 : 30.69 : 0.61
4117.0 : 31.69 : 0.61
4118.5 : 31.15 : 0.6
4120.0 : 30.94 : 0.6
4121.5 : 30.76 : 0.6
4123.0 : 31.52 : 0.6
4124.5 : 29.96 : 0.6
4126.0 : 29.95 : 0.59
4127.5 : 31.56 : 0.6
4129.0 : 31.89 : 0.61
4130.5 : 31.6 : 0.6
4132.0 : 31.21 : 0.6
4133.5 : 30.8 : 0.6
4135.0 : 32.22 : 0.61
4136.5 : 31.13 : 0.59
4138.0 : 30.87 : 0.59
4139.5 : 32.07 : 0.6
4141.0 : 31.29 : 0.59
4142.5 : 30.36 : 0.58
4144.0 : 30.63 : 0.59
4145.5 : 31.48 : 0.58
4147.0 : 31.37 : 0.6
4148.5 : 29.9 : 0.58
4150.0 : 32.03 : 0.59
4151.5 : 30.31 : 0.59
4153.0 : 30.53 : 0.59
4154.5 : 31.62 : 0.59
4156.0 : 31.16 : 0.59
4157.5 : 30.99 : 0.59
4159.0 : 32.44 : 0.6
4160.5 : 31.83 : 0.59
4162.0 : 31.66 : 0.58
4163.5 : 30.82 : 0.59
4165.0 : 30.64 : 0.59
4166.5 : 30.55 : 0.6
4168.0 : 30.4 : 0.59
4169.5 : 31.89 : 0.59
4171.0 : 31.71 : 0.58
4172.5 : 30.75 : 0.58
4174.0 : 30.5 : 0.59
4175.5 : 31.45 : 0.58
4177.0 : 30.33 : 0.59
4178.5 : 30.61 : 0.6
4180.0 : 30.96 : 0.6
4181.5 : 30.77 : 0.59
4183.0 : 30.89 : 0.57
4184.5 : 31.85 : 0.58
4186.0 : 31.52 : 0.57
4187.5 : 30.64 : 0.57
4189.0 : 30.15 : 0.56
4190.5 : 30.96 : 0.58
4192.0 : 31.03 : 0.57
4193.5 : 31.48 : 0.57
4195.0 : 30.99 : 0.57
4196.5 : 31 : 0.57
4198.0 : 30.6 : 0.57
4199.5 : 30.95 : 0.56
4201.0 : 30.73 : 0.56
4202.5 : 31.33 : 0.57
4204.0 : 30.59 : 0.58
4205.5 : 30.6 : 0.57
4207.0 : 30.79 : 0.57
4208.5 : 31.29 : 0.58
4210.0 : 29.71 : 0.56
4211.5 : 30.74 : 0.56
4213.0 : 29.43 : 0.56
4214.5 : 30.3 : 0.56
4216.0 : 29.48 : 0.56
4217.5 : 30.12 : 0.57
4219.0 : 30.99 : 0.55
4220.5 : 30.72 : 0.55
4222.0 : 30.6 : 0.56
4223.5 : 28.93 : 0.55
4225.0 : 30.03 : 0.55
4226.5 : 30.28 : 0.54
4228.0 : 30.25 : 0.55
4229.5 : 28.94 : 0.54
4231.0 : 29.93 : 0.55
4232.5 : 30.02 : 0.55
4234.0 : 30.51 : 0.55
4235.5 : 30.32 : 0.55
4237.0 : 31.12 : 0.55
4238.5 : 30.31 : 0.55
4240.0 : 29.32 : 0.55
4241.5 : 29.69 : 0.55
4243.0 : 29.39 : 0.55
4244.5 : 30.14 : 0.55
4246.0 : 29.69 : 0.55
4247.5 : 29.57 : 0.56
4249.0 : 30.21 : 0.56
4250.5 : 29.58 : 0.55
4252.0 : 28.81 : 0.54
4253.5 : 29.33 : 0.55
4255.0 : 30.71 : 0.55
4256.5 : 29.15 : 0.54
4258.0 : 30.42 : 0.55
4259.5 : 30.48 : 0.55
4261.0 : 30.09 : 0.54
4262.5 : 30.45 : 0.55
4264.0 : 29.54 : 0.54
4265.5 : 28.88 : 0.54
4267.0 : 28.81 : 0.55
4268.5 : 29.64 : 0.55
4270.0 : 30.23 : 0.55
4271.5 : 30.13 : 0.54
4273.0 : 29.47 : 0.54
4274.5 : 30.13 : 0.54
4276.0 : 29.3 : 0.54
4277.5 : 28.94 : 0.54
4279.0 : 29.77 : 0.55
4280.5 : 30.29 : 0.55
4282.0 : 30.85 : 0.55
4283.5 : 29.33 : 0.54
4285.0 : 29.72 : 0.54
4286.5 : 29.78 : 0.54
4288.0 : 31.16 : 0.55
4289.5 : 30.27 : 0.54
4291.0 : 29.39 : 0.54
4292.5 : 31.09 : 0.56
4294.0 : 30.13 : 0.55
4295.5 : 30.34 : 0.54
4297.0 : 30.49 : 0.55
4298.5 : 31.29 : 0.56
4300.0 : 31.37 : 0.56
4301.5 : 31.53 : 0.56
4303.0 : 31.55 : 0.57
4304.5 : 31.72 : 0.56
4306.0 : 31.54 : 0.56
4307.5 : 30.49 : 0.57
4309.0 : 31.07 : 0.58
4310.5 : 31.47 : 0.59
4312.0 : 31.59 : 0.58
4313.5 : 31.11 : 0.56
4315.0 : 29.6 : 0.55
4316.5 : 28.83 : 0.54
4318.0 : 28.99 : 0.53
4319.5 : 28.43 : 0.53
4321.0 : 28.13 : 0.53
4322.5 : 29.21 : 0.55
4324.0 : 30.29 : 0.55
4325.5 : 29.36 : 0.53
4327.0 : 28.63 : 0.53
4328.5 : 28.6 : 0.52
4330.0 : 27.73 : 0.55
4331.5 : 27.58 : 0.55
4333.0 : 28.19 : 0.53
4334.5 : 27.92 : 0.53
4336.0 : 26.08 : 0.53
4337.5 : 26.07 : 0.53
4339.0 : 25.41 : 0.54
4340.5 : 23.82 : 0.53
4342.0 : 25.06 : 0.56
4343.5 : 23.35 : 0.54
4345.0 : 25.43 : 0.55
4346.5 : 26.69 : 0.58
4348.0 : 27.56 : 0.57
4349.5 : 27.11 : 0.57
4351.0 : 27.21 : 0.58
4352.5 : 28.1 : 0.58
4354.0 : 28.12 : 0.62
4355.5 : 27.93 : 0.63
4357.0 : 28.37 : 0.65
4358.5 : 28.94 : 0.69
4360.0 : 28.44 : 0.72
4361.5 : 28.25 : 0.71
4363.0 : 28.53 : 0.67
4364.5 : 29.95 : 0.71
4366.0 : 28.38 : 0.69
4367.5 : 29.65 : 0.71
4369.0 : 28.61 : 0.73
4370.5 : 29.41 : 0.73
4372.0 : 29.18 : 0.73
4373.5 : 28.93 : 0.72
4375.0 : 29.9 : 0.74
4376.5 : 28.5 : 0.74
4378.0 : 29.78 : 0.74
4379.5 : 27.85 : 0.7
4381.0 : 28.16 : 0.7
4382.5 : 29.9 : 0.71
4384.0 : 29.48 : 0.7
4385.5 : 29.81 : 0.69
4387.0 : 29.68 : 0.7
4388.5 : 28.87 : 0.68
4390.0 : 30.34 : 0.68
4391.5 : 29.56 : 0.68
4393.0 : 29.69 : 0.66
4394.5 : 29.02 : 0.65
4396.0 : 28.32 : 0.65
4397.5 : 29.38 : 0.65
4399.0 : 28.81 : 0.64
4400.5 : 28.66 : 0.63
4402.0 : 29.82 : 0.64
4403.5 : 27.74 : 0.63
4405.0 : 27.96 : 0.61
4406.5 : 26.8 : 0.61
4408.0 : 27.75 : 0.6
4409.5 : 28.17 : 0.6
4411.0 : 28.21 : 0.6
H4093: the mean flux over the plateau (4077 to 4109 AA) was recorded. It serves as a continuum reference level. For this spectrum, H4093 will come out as 30.3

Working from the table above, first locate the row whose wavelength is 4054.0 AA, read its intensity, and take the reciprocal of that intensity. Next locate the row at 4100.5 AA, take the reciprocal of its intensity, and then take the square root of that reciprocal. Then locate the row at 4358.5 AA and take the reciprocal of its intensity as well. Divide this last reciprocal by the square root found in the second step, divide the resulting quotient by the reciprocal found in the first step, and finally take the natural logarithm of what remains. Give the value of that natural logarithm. 1.76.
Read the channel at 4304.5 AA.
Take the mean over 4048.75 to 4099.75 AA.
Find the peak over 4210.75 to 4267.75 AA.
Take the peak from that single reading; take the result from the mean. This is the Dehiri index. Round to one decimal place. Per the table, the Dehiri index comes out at 31.1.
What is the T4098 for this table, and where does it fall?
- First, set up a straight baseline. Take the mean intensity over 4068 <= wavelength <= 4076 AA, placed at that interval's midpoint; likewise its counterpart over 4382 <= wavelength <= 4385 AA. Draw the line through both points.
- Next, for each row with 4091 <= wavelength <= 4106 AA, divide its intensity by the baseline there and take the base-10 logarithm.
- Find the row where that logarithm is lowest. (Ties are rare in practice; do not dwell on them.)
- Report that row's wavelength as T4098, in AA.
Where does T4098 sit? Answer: 4100.5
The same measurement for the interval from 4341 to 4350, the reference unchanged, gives 4343.5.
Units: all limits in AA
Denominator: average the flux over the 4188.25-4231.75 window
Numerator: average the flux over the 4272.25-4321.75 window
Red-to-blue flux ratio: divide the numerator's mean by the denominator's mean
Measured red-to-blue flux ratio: 0.994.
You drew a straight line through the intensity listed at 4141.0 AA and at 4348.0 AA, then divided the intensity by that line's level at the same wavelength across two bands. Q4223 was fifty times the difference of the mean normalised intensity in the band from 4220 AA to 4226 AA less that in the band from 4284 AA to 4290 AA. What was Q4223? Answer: -2.3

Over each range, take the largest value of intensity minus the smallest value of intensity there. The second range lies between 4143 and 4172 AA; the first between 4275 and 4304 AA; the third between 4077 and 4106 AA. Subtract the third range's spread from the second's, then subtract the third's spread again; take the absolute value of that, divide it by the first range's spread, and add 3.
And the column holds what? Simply 6.1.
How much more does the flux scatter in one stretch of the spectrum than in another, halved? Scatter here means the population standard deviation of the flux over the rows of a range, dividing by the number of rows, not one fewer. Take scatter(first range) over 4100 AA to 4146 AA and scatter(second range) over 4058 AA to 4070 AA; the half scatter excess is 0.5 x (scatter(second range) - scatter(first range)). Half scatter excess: -0.34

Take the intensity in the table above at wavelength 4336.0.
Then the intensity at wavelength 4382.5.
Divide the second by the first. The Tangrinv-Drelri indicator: 1.15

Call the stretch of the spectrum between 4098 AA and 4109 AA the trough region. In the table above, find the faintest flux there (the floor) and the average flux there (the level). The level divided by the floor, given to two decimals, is 1.06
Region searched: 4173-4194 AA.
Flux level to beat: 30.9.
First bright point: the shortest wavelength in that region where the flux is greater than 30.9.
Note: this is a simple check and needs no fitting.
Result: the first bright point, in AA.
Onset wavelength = 4175.5 AA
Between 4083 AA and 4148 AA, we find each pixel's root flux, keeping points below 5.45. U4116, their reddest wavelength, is 4106.5 AA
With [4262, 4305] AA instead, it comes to 4291.0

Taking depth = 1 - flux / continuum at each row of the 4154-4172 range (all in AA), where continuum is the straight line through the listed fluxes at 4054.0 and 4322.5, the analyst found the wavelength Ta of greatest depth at 4168.0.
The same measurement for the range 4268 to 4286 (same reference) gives 4277.5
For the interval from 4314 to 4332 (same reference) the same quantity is 4331.5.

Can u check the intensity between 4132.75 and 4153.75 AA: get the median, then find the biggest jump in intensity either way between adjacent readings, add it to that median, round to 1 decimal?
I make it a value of 33.1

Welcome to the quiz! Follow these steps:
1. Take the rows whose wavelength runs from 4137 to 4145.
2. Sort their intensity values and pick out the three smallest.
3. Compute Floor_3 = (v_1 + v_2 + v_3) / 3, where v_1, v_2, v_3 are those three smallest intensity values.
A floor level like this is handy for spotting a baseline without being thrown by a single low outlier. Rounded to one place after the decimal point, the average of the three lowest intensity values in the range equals 30.6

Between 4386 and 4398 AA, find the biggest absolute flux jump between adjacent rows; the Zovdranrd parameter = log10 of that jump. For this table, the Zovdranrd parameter 0.17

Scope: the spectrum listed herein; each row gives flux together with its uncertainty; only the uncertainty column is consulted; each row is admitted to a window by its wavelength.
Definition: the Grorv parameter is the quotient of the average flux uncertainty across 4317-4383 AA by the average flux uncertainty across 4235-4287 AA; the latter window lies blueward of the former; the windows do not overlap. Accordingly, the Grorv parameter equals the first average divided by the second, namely 1.13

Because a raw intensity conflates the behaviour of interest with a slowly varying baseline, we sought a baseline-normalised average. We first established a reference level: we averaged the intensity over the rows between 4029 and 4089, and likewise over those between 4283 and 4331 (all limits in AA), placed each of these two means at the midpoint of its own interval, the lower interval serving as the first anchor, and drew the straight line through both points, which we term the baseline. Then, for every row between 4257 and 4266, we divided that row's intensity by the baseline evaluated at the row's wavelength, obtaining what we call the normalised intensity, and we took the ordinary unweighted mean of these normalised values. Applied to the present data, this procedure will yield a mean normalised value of 0.982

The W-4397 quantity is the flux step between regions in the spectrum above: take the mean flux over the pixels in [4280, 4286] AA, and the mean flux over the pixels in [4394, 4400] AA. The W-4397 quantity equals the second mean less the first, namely -1.2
